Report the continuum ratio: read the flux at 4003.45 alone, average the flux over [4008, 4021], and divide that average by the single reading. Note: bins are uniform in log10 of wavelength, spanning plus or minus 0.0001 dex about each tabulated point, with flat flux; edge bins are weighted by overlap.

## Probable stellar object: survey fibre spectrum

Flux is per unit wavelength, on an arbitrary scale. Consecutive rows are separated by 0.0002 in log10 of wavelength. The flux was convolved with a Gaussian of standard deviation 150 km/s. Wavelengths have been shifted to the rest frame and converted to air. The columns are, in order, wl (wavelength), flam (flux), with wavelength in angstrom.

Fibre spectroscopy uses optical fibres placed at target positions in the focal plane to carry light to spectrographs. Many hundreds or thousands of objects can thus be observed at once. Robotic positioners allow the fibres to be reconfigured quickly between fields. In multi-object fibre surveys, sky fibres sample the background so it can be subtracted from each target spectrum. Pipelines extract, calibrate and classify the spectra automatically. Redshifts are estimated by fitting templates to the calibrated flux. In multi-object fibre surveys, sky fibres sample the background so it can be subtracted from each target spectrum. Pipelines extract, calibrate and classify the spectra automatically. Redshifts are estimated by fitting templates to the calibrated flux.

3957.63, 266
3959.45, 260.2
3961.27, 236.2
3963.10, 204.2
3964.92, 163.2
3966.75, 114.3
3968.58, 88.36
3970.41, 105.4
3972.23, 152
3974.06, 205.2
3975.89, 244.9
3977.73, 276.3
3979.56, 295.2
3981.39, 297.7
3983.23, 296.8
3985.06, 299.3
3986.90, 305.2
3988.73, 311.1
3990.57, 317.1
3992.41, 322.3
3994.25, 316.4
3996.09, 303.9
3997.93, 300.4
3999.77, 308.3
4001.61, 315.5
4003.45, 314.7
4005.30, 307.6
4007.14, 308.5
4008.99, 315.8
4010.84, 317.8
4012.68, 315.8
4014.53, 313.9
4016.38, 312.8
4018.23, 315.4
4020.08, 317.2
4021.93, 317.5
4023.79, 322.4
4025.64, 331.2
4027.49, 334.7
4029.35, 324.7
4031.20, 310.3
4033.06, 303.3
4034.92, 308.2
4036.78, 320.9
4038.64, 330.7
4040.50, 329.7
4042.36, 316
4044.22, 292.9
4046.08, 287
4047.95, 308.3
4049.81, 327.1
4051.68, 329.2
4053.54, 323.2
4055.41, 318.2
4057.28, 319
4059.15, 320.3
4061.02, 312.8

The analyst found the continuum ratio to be 1.00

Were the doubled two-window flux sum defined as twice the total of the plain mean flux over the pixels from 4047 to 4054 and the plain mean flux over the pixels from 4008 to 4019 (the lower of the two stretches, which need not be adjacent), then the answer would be 1274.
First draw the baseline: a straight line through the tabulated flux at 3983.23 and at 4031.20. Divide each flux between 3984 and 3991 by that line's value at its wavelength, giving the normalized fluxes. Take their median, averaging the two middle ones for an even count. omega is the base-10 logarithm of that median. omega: 0.014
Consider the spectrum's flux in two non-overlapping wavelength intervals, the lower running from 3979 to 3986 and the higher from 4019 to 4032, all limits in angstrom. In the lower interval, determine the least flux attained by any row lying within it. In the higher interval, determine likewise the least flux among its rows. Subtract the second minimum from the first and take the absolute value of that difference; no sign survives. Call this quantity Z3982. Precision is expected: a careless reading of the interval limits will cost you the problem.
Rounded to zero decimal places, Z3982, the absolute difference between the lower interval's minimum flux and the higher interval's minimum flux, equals 15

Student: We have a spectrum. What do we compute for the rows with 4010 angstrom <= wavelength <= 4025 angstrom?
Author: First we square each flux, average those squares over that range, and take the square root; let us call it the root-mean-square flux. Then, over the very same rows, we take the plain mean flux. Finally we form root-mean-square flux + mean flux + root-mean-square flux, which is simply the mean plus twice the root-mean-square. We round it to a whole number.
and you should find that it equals 950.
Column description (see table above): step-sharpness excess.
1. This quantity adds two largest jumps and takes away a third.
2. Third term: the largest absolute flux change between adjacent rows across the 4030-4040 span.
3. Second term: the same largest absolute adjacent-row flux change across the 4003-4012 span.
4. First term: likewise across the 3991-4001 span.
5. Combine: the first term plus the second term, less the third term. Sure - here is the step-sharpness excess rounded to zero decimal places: 7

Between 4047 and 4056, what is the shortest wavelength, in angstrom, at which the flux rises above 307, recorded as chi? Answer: 4047.95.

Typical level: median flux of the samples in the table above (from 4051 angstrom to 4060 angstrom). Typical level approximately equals 320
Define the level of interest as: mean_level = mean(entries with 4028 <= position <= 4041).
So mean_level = 318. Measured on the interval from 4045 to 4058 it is 316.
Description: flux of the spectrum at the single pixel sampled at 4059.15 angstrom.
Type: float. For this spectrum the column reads 320.3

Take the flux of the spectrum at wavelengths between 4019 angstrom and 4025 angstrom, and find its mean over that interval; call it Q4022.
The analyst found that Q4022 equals 319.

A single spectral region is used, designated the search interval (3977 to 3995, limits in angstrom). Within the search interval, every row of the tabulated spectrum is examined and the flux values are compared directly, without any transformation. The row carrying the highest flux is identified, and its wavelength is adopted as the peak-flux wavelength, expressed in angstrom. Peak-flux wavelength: 3992.41 angstrom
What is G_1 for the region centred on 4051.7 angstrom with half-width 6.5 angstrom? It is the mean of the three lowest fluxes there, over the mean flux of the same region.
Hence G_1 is 0.96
